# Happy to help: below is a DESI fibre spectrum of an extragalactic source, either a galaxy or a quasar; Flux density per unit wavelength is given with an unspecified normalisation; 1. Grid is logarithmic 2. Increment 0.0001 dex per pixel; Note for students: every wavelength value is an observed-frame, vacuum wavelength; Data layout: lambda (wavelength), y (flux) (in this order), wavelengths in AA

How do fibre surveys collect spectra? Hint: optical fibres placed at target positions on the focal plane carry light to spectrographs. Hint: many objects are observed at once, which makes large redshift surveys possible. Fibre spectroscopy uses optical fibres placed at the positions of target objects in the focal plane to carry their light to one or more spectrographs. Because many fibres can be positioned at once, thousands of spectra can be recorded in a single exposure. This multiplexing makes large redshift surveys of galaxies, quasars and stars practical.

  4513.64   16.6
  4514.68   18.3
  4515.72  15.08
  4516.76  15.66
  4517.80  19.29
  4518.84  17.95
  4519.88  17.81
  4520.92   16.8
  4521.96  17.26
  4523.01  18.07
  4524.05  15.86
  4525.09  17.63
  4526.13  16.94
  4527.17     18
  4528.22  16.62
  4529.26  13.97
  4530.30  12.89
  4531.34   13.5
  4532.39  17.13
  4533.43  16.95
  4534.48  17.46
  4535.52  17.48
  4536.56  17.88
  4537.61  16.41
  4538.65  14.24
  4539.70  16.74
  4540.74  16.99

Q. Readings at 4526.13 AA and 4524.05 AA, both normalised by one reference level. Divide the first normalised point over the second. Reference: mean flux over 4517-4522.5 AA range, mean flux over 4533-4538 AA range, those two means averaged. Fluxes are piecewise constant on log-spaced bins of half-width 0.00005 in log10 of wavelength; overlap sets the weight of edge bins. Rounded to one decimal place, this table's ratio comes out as 1.1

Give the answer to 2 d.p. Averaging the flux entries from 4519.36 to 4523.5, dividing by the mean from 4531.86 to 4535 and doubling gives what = 2.04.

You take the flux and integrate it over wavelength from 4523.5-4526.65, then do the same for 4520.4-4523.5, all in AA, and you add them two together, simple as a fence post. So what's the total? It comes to 107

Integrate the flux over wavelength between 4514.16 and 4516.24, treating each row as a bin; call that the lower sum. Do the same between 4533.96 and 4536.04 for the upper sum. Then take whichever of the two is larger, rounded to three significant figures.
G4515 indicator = 36.5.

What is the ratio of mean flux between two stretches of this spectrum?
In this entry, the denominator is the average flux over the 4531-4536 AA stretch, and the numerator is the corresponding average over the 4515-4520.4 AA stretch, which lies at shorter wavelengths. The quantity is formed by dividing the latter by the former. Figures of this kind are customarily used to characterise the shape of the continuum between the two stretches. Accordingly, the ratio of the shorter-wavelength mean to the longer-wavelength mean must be 1.04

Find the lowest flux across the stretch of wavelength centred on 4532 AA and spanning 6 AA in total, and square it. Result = 166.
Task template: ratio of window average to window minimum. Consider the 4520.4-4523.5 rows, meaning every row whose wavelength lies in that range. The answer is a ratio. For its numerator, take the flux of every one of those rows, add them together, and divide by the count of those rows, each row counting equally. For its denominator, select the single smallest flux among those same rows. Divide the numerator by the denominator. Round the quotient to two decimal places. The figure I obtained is 1.03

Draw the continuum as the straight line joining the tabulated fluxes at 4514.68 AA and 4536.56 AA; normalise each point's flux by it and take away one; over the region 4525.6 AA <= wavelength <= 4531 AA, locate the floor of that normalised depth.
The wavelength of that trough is 4530.30 AA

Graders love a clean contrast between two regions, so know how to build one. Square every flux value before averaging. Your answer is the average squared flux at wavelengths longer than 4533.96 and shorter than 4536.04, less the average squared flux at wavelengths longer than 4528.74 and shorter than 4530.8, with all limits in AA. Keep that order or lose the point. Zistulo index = 125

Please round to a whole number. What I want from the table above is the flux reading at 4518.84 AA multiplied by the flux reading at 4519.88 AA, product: 320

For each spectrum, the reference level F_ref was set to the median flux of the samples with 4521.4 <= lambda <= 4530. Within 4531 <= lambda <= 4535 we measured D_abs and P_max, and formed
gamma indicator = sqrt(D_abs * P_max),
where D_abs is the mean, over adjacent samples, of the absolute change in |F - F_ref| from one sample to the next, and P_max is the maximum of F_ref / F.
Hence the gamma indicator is 1.3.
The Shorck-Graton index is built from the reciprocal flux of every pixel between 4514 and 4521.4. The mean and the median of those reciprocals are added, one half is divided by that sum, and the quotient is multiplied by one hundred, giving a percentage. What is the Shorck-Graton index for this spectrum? 437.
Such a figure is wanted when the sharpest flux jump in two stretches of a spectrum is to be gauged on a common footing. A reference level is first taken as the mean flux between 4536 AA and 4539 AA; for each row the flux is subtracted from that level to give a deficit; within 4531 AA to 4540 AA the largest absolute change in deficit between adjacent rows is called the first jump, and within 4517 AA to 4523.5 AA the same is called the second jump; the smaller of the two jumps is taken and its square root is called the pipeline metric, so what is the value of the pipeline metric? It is 1.2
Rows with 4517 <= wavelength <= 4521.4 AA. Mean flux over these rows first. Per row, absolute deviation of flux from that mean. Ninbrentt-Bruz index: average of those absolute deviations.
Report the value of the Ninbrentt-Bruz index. 0.66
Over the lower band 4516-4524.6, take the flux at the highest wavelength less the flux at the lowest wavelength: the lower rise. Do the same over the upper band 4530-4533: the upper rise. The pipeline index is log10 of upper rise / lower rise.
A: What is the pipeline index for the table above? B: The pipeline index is 1.3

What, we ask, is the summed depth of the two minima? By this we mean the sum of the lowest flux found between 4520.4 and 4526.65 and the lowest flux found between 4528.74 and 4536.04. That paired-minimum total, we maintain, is 29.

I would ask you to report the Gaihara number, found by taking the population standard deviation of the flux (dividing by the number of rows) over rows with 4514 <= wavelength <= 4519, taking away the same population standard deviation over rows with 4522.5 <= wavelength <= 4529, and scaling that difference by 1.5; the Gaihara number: 1.2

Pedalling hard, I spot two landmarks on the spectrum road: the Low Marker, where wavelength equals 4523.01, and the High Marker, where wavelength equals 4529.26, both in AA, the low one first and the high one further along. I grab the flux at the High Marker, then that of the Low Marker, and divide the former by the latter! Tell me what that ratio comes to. 0.77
